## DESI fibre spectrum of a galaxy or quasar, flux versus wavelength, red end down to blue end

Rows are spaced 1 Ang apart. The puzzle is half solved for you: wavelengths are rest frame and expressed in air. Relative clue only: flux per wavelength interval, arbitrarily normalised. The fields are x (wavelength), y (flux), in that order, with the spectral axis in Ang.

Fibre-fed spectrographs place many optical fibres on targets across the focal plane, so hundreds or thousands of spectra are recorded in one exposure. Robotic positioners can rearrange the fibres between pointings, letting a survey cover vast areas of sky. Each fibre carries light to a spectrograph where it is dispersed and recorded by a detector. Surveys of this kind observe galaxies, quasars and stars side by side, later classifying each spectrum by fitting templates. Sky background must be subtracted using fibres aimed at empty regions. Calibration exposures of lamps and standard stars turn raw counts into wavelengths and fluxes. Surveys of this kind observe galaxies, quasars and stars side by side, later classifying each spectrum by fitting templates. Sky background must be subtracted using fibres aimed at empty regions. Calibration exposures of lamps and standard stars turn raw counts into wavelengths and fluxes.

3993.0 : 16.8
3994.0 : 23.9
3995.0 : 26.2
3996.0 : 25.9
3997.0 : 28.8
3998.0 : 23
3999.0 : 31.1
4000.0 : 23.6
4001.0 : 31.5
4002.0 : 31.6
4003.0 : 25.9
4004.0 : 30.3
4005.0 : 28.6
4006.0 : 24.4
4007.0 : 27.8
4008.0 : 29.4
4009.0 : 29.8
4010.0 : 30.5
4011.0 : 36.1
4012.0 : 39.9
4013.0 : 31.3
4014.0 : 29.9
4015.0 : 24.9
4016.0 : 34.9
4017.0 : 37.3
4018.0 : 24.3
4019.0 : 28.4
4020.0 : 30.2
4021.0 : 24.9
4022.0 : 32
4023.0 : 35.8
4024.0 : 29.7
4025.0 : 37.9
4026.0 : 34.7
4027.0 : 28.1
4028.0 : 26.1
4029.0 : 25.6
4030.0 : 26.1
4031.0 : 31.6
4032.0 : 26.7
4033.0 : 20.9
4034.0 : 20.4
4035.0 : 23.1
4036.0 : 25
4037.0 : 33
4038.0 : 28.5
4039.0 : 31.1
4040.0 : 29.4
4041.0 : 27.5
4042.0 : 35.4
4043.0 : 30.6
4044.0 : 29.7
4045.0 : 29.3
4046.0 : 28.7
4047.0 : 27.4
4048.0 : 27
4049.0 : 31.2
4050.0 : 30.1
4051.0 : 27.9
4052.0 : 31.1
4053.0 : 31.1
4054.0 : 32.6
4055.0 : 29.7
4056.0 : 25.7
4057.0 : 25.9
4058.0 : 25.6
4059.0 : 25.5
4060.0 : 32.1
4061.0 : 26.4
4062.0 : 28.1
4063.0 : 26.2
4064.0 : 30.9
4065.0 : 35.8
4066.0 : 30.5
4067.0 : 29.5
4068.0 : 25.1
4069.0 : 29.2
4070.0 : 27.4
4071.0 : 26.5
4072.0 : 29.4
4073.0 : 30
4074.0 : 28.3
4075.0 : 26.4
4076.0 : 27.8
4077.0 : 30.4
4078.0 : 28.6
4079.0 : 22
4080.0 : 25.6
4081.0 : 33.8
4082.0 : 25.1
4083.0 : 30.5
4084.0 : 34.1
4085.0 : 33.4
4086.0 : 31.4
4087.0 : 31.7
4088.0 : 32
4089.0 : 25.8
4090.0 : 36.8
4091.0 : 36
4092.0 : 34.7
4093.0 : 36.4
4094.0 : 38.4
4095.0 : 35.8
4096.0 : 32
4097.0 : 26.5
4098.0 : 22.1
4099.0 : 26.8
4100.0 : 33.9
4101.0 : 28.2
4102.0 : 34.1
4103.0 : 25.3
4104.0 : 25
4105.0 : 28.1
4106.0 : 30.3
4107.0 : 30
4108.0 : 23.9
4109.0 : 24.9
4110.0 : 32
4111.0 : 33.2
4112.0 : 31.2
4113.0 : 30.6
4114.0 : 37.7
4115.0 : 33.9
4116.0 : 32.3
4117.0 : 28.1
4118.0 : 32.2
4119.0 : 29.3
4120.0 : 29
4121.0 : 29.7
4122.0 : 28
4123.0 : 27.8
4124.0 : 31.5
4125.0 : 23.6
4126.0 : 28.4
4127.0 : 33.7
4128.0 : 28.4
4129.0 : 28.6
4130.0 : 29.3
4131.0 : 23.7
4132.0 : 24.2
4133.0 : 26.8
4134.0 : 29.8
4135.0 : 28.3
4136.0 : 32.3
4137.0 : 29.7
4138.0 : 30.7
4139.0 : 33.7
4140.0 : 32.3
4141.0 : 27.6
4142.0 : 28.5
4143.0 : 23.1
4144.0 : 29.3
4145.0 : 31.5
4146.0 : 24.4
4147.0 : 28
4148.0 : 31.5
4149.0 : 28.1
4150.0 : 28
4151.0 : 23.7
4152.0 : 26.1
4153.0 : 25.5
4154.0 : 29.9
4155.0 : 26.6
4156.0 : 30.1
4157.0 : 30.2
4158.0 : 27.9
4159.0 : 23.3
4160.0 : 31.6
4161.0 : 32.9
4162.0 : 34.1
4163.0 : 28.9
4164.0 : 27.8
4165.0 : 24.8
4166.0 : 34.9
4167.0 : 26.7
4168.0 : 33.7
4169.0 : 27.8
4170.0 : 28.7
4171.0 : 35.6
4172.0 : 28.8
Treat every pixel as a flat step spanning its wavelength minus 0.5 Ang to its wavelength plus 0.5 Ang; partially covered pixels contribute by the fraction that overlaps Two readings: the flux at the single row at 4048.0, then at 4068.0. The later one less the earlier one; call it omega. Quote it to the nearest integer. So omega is -2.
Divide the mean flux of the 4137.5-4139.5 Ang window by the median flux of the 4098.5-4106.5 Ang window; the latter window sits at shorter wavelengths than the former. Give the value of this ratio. 1.14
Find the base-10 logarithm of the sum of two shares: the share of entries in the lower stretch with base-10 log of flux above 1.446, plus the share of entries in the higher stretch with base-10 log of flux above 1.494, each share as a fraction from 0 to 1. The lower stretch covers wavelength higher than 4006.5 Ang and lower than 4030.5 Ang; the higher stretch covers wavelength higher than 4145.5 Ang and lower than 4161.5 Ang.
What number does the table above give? -0.05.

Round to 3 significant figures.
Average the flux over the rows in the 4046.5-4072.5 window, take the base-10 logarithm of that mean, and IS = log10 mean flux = 1.46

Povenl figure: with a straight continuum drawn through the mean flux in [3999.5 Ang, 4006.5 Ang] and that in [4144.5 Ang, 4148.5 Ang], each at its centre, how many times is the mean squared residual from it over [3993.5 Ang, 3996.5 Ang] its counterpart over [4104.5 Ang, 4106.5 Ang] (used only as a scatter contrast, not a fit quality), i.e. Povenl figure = 5.0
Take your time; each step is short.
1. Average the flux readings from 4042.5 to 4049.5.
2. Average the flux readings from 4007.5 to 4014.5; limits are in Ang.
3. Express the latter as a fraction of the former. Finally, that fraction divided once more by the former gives 0.038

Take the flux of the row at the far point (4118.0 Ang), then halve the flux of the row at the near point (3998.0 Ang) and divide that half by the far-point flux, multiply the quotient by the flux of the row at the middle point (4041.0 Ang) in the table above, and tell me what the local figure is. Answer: 10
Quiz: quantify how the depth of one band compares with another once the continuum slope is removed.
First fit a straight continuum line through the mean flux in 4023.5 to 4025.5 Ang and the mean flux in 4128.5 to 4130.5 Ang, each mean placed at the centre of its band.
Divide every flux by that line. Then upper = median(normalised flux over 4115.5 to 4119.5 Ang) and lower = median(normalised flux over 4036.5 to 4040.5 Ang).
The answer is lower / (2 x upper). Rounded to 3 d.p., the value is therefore 0.438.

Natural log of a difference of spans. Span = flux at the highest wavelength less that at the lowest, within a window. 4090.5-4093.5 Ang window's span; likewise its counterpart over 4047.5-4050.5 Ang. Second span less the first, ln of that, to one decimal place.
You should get 1.0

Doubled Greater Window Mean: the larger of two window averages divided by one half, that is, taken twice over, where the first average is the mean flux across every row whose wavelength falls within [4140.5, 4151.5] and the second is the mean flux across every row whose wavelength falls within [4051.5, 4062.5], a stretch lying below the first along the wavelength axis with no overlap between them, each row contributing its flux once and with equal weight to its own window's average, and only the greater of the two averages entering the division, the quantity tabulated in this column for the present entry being 57.1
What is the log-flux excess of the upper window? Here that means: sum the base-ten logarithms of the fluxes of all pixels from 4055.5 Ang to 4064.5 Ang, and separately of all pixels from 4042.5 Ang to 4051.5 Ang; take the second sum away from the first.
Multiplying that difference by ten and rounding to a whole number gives -2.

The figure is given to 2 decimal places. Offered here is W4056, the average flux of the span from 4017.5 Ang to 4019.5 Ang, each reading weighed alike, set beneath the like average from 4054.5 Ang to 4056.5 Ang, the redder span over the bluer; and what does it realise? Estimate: 1.05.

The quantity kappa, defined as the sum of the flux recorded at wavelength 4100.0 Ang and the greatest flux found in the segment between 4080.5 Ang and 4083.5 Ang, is 67.7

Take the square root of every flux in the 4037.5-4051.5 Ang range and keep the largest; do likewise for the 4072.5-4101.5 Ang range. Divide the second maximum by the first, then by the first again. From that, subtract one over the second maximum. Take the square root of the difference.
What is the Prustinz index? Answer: 0.117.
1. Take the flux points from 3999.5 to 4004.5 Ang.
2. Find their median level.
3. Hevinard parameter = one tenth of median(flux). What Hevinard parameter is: 3.03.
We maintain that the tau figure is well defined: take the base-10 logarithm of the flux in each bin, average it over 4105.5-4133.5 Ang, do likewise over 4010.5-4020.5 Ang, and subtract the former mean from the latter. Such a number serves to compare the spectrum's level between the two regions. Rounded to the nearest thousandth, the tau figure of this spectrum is 0.031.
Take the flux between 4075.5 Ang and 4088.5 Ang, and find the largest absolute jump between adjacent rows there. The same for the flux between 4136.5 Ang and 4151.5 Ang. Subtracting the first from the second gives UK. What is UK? -1.6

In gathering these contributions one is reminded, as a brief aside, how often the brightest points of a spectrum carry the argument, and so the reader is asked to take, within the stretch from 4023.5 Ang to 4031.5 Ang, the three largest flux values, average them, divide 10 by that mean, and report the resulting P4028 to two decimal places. 0.29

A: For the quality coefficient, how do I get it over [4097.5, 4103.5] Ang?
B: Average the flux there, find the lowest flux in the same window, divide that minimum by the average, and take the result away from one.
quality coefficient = 0.22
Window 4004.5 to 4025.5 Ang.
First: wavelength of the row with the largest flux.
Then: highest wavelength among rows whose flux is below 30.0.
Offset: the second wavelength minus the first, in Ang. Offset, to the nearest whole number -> 12 Ang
